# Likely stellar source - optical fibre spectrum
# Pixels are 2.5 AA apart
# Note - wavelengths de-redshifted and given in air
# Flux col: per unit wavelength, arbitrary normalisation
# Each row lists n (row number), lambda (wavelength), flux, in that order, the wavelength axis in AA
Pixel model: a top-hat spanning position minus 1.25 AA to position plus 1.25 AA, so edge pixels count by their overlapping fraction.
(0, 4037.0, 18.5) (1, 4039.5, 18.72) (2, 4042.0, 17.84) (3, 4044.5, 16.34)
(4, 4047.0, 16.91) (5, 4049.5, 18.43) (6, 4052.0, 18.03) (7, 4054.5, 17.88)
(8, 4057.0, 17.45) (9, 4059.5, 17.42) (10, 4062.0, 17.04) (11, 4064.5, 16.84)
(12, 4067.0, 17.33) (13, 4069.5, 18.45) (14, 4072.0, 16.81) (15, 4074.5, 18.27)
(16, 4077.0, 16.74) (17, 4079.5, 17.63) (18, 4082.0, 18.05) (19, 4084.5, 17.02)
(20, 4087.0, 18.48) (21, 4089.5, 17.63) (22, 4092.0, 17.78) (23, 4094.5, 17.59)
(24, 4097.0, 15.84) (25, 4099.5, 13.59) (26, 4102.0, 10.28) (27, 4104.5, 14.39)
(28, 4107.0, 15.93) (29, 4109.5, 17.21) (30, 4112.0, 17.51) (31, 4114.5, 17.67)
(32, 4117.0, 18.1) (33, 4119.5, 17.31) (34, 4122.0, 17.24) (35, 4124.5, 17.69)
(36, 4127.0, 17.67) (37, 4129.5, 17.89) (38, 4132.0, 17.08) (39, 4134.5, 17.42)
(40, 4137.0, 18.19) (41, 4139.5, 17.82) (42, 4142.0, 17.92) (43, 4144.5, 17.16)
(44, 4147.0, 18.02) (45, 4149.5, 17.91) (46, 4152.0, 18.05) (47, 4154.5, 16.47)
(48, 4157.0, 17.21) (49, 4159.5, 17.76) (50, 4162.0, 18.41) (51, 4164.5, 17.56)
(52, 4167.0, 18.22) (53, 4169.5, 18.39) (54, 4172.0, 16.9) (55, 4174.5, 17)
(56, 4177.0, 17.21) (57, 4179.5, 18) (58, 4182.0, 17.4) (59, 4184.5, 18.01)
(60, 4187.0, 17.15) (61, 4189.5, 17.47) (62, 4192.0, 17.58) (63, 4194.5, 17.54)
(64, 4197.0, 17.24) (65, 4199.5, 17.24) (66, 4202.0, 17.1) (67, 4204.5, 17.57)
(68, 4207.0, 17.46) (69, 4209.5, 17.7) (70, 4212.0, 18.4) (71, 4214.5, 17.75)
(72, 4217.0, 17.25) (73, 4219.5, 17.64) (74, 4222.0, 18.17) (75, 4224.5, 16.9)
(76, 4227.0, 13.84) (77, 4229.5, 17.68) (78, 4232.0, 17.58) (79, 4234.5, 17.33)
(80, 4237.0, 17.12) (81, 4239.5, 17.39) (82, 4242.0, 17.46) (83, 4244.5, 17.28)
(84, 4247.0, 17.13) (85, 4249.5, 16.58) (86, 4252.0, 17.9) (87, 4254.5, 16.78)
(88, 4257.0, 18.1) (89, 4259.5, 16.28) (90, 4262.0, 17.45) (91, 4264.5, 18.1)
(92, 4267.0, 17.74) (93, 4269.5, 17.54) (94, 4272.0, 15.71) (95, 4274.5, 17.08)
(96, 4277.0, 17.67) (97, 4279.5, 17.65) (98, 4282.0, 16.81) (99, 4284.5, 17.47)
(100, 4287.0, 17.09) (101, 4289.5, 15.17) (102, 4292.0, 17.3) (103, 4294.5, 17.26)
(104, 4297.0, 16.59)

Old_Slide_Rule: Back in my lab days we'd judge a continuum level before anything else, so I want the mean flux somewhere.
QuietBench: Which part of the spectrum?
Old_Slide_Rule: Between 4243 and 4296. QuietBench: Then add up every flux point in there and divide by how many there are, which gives 17.15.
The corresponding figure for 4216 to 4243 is 17.12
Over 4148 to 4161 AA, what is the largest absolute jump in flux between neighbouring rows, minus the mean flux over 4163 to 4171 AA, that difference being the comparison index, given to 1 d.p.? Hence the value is -16.5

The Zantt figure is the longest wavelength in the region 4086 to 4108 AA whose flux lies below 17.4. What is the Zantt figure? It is 4107.0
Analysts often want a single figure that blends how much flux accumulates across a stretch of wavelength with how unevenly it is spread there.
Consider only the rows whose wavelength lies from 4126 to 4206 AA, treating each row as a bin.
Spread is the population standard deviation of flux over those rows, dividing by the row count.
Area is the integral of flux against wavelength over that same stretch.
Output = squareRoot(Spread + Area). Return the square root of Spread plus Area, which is 38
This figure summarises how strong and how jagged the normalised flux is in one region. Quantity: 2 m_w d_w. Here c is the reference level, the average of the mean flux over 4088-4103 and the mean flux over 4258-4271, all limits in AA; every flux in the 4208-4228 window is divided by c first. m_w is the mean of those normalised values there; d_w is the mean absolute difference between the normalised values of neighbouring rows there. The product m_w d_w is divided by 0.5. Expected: 0.13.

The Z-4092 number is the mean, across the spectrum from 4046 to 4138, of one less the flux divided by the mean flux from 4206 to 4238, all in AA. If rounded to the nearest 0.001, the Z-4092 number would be 0.011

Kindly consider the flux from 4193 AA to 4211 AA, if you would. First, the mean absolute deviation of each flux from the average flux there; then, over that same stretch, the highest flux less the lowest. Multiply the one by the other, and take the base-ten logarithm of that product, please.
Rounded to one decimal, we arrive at -1.0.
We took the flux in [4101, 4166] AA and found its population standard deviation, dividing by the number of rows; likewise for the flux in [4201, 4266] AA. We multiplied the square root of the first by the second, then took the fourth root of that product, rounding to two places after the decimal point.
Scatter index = 1.02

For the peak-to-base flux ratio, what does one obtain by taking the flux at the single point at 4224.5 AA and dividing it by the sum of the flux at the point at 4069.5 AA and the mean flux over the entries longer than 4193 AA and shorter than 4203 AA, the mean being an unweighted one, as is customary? 0.47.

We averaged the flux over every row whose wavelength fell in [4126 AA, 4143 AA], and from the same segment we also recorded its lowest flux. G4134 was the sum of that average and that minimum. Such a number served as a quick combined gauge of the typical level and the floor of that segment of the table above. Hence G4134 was 34.8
